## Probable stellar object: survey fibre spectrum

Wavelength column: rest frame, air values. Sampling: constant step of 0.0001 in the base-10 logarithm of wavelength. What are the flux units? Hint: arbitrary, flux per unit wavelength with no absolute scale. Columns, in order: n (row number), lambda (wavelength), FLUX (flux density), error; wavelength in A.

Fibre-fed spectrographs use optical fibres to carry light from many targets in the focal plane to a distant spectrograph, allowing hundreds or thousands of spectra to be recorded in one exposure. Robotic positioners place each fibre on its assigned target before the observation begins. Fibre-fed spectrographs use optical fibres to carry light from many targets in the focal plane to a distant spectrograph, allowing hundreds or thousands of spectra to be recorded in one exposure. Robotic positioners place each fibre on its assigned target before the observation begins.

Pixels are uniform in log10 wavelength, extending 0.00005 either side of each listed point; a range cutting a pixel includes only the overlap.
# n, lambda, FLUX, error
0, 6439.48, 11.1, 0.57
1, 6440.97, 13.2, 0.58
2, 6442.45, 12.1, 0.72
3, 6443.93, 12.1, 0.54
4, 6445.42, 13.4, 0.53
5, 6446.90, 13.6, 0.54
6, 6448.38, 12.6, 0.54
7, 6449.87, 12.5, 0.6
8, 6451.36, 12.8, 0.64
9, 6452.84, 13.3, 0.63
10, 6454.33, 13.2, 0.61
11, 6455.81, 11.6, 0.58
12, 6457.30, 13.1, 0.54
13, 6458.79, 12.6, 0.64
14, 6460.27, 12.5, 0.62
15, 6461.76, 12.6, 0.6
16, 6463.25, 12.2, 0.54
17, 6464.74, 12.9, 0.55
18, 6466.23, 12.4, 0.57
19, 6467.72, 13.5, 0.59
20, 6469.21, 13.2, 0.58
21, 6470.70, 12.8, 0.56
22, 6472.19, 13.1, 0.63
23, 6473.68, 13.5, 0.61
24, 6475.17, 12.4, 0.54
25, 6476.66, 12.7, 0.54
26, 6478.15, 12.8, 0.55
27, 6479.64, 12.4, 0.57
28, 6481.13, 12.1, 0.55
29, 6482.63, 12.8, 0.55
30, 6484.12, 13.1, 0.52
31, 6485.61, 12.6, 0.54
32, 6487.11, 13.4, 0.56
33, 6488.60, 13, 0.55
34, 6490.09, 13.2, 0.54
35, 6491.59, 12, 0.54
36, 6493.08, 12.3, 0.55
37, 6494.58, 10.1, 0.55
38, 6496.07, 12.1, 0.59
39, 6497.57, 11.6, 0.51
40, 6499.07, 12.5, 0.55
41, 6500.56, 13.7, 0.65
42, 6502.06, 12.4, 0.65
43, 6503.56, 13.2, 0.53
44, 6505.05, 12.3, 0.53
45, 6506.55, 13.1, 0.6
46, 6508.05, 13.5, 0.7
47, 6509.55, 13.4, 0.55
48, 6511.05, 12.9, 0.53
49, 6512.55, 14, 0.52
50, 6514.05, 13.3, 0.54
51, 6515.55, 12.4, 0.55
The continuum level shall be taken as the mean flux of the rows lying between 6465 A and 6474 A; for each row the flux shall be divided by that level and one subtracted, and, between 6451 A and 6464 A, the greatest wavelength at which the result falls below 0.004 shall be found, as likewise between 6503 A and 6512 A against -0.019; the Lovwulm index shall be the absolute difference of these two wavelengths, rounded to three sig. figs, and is 41.8 A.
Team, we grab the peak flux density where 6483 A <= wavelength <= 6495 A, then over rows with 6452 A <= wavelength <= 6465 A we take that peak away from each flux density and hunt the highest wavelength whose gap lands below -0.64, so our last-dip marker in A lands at 6463.25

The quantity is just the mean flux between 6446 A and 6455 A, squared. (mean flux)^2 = 169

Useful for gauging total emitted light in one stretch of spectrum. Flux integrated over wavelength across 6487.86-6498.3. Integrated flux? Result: 126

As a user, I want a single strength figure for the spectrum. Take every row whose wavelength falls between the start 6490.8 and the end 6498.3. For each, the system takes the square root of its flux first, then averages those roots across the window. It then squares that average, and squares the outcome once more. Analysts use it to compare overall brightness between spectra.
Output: 135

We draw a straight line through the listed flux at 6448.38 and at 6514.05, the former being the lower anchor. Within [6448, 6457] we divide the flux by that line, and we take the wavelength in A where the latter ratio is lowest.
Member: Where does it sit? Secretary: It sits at 6455.81 A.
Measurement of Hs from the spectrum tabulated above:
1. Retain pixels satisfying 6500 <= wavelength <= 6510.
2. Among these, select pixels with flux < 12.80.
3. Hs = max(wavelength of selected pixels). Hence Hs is 6505.05 A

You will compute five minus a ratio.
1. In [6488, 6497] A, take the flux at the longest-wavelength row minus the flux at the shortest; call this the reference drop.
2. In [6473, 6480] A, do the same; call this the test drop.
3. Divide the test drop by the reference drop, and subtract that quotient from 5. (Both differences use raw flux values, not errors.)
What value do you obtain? 3.8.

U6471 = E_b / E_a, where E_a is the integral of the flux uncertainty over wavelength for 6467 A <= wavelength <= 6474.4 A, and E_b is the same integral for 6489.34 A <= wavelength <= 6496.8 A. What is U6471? 0.94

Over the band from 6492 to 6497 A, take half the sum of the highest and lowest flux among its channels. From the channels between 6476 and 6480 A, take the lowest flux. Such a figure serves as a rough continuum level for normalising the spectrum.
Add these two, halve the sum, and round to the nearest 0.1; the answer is 11.8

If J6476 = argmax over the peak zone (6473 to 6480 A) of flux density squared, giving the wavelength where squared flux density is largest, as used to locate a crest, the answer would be 6473.68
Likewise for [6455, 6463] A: 6457.30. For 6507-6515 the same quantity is 6512.55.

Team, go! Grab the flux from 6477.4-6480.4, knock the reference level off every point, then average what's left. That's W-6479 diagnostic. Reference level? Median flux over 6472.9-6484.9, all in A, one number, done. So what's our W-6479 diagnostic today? -0.15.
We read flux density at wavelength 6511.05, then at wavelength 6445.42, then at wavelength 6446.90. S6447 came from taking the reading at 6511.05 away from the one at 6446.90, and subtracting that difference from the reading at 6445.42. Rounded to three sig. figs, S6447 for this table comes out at 12.7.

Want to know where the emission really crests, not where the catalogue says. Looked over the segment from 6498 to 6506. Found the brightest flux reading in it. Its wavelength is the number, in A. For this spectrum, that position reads 6500.56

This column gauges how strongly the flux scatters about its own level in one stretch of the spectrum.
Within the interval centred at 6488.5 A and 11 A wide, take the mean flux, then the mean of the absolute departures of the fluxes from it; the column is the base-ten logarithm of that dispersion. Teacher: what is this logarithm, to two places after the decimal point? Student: -0.37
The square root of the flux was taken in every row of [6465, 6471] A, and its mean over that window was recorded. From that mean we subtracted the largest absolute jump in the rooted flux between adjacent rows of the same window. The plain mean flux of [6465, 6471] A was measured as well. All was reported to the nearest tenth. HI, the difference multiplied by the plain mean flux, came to 44.7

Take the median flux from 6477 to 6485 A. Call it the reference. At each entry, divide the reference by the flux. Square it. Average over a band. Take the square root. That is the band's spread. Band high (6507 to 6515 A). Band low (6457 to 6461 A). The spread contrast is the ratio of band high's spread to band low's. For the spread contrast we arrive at 0.95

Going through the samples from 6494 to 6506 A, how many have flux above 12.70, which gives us 2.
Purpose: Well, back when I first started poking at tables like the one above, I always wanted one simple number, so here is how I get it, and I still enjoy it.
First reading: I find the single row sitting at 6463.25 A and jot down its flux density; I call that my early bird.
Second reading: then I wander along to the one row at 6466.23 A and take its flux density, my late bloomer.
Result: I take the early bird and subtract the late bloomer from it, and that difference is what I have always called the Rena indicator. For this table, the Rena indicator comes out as -0.2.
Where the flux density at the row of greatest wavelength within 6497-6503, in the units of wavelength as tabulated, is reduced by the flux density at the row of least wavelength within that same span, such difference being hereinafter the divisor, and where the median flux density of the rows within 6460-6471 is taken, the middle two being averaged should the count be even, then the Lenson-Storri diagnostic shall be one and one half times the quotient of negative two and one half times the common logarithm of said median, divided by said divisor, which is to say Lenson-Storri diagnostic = -5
